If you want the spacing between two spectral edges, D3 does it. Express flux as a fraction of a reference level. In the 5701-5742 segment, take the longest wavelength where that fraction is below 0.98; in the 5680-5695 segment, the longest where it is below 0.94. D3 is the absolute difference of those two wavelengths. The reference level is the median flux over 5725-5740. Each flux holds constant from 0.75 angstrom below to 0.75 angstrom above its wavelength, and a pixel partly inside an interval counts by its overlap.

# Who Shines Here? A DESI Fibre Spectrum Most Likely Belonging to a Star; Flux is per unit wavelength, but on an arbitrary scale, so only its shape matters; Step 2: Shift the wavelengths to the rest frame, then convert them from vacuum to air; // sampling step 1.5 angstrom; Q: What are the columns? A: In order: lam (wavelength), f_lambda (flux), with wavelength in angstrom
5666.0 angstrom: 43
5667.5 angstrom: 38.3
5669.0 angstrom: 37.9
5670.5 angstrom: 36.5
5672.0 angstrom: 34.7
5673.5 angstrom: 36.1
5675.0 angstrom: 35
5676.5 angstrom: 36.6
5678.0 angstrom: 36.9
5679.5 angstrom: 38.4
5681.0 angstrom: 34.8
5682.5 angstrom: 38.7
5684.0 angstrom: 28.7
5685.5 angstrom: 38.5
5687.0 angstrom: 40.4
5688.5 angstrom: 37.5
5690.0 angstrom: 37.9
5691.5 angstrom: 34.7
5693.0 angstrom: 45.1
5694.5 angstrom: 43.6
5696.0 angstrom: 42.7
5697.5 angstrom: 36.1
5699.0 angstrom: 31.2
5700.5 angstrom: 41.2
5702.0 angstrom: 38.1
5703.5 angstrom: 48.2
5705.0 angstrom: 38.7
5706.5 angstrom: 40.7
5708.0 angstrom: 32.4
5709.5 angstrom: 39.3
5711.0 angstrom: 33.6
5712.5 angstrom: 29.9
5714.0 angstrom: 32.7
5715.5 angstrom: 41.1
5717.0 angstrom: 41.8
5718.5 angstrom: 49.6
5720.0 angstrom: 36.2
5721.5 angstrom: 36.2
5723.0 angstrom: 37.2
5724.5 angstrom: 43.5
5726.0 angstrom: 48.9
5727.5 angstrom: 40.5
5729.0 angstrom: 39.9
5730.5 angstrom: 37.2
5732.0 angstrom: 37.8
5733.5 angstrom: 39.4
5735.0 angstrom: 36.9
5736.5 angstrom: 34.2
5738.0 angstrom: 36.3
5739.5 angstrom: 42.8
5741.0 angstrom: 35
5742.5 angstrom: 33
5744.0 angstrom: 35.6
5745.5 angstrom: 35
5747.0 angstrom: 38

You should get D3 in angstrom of 49.5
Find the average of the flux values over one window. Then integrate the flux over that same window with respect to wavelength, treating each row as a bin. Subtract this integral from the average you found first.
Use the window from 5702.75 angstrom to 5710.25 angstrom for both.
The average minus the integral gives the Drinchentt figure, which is -259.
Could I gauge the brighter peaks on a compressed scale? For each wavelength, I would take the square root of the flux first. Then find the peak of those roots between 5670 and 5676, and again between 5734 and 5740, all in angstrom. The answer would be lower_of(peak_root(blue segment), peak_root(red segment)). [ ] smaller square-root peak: 6.04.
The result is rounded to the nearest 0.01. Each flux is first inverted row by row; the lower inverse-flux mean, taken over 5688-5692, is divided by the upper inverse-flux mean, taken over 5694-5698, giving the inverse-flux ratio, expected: 1.11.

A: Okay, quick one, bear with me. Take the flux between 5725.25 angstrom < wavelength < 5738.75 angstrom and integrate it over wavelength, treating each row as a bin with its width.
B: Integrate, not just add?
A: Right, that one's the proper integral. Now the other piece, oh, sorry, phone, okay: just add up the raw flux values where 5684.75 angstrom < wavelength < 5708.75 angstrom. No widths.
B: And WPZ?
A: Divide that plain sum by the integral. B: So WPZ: 1.2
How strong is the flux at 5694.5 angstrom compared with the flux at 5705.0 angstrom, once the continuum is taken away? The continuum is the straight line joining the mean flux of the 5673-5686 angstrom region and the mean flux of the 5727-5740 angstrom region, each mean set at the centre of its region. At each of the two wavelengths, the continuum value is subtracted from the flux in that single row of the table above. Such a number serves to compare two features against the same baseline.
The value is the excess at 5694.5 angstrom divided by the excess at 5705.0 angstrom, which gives 4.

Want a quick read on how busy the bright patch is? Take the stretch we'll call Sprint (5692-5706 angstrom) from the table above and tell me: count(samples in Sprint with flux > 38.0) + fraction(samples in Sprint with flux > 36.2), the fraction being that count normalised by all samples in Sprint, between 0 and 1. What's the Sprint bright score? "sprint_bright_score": 7.8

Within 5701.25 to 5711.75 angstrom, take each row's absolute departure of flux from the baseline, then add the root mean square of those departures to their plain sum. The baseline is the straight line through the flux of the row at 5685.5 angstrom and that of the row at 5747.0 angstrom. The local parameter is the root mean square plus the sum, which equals 29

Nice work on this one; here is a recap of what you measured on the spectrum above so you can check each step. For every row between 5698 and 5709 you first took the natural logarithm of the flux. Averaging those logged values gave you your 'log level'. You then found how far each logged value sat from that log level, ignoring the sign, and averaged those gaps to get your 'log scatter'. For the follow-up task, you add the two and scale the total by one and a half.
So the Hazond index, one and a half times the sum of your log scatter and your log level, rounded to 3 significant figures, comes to 5.63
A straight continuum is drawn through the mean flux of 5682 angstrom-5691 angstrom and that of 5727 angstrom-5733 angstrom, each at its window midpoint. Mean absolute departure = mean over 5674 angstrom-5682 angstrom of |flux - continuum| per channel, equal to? 1.1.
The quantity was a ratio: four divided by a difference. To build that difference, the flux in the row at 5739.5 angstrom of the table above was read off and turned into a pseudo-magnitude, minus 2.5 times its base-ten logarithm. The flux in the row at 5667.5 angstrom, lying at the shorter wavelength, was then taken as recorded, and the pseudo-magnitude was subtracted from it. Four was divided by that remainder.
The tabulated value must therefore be 0.094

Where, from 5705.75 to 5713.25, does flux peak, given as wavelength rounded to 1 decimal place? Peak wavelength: 5706.5 angstrom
